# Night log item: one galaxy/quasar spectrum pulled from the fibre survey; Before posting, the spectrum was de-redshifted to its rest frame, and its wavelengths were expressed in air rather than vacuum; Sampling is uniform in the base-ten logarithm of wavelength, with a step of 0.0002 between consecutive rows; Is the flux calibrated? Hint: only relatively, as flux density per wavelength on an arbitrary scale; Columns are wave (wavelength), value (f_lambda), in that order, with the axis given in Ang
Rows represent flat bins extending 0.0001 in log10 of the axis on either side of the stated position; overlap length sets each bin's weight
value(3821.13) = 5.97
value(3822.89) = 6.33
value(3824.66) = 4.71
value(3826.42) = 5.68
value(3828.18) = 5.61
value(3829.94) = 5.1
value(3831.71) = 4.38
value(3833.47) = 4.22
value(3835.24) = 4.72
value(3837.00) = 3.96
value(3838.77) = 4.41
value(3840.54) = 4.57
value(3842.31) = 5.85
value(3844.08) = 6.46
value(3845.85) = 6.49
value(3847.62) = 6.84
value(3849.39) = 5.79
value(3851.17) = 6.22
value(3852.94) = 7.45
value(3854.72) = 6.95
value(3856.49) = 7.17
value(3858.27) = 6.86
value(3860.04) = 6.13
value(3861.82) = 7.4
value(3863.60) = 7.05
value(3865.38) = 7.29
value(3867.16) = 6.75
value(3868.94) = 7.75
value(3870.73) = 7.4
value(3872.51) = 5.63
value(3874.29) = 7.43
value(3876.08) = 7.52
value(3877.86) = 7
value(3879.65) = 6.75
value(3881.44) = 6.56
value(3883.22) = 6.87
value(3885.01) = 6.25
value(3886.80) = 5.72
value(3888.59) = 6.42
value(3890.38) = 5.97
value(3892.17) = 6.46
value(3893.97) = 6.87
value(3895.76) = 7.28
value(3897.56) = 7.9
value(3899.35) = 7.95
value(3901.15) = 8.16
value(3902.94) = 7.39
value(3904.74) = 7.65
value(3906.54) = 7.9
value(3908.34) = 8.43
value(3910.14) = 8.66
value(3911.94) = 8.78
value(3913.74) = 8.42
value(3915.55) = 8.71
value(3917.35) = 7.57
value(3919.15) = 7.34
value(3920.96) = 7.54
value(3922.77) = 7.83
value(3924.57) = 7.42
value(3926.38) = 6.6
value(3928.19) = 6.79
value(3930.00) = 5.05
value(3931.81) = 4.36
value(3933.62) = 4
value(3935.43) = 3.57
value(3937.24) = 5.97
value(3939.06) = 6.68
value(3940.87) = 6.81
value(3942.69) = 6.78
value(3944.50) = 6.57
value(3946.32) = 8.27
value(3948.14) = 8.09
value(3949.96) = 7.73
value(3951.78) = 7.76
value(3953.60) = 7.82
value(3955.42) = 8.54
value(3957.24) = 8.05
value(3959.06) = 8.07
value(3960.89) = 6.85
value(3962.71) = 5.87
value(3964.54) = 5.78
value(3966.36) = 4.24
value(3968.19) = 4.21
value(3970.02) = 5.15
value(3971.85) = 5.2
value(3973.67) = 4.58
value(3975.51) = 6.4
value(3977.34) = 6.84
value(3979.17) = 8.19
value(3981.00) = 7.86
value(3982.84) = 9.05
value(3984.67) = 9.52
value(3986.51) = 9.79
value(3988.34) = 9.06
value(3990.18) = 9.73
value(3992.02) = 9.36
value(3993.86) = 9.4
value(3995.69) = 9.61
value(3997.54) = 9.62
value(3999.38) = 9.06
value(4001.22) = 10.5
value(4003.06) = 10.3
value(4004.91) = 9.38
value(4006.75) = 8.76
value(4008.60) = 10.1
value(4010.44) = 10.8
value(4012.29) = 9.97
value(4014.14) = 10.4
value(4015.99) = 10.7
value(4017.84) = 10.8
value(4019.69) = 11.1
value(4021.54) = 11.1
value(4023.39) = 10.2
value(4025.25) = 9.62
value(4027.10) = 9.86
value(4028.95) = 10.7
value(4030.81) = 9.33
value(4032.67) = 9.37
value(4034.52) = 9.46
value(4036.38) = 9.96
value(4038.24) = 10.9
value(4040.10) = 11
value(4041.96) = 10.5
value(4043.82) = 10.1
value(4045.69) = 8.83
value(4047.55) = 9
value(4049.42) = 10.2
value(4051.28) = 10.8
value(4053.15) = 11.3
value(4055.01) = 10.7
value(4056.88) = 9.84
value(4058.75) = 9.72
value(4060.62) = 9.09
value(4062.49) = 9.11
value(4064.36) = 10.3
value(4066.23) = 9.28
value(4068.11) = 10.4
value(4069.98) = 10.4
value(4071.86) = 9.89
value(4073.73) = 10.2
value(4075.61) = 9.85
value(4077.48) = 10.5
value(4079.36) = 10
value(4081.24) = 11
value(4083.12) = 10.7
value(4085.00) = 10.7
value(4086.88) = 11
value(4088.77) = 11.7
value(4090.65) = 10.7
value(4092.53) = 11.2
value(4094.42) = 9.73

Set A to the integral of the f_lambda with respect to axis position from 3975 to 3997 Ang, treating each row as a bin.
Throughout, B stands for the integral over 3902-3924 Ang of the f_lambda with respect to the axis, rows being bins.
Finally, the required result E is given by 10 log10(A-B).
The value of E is 12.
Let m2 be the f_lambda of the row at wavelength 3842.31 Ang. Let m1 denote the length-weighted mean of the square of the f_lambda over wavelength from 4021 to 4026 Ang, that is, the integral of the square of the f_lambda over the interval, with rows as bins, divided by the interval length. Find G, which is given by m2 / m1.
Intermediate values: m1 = 106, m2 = 5.85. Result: 0.06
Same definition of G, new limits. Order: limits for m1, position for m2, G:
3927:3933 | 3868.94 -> 0.26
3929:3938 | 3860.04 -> 0.28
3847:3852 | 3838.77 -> 0.11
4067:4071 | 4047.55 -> 0.08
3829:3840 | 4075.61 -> 0.49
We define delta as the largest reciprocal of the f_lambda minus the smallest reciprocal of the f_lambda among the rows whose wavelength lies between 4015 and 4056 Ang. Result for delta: 0.02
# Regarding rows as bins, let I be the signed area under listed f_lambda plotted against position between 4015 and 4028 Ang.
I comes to 136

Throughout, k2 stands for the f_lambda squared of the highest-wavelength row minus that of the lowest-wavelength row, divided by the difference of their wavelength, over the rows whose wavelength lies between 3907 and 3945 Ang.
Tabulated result -0.8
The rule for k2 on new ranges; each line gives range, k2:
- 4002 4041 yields 0.4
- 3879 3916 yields 0.8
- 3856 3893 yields -0.3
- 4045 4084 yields 1.0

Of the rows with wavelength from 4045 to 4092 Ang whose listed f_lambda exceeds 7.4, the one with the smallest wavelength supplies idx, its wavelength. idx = 4045.69 Ang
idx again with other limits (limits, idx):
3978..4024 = 3979.17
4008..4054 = 4008.60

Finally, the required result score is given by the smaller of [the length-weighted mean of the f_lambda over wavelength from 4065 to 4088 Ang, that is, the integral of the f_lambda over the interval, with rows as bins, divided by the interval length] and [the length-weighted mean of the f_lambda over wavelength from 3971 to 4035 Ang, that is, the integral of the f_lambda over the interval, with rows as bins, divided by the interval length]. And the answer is 9.3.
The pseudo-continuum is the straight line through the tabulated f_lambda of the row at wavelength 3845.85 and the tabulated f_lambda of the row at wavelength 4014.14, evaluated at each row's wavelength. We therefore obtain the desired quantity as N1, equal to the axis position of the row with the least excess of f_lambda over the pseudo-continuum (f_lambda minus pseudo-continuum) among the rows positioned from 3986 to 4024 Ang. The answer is 4006.75 Ang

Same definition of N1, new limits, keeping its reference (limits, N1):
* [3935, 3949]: 3935.43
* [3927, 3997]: 3968.19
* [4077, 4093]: 4079.36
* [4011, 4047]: 4045.69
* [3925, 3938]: 3935.43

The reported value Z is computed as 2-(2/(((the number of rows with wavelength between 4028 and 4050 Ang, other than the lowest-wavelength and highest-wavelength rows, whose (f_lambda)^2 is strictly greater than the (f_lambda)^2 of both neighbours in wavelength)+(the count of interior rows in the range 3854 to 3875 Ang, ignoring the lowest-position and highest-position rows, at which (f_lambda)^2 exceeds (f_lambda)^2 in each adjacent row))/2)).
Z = 1.2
